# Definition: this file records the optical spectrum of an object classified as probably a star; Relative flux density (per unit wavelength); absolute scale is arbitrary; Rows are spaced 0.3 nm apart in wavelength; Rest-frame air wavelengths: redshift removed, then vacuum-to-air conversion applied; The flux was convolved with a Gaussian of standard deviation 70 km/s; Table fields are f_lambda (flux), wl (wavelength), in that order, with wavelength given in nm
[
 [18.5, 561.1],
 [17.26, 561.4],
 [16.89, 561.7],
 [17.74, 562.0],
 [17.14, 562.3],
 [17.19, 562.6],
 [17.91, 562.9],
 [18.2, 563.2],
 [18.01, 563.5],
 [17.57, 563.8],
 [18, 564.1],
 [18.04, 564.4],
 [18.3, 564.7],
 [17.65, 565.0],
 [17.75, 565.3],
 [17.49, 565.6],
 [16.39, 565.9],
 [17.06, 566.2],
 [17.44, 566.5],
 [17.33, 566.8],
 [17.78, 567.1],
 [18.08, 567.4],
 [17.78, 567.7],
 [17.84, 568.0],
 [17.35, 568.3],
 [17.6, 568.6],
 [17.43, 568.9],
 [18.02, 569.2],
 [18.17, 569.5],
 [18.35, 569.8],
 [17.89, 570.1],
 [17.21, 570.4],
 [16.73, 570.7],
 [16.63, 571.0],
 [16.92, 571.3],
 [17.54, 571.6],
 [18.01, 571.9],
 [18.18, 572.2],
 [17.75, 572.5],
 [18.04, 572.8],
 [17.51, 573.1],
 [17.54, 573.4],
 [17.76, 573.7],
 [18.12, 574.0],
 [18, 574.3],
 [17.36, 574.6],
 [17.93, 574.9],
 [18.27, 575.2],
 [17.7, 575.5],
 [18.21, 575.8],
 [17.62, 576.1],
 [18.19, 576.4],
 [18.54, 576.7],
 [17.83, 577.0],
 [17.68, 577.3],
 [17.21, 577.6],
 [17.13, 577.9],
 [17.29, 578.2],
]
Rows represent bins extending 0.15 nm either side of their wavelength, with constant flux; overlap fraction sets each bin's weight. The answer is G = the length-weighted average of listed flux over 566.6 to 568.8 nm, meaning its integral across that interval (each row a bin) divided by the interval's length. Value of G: 17.7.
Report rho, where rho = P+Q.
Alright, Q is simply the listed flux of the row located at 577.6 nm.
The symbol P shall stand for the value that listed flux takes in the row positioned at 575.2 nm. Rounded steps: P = 18.27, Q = 17.21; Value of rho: 35.5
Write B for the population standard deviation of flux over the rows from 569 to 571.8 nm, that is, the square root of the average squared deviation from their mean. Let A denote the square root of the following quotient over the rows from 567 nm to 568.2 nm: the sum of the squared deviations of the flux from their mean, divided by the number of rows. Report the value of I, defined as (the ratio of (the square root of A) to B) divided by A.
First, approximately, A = 0.12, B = 0.61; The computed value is 4.6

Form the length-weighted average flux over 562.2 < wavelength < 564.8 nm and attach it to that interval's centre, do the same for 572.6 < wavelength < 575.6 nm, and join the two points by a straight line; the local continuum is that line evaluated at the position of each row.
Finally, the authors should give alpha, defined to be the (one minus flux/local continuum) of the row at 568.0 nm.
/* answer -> -0.001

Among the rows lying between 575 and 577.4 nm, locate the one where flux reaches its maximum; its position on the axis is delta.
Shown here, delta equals 576.7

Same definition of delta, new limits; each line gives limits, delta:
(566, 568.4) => 567.4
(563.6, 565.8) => 564.7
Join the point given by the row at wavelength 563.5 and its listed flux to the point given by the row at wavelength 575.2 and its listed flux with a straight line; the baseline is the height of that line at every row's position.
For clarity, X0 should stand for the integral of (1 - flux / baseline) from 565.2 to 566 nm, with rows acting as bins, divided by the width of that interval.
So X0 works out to 0.046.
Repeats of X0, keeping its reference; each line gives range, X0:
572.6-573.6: 0.029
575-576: 0.013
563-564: 0.004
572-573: 0.013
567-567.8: 0.011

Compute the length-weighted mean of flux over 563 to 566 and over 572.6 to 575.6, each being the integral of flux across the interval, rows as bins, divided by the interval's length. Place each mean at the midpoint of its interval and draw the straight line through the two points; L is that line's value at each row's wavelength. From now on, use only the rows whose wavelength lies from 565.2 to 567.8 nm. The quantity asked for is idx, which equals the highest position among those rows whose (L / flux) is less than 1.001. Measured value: 567.7 nm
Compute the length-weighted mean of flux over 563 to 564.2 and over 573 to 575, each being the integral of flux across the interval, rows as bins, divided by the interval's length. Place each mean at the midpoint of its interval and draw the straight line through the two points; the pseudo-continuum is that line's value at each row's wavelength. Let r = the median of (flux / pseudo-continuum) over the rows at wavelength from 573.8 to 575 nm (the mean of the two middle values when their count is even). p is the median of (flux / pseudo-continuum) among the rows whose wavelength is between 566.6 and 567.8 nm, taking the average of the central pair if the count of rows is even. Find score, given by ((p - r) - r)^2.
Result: 1.06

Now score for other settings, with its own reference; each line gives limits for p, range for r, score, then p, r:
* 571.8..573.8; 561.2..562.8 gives 0.84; 1.000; 0.96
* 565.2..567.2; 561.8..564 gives 1.00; 0.975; 0.99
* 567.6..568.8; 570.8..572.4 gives 0.96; 0.991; 0.99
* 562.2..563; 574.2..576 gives 1.14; 0.957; 1.01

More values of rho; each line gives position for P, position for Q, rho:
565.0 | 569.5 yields 35.8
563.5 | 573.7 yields 35.8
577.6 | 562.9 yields 35.1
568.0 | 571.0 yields 34.5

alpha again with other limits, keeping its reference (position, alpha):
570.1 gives -0.004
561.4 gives 0.031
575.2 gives -0.025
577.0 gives 0.000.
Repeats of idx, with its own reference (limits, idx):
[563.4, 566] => 564.7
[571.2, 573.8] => 572.8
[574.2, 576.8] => 576.7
